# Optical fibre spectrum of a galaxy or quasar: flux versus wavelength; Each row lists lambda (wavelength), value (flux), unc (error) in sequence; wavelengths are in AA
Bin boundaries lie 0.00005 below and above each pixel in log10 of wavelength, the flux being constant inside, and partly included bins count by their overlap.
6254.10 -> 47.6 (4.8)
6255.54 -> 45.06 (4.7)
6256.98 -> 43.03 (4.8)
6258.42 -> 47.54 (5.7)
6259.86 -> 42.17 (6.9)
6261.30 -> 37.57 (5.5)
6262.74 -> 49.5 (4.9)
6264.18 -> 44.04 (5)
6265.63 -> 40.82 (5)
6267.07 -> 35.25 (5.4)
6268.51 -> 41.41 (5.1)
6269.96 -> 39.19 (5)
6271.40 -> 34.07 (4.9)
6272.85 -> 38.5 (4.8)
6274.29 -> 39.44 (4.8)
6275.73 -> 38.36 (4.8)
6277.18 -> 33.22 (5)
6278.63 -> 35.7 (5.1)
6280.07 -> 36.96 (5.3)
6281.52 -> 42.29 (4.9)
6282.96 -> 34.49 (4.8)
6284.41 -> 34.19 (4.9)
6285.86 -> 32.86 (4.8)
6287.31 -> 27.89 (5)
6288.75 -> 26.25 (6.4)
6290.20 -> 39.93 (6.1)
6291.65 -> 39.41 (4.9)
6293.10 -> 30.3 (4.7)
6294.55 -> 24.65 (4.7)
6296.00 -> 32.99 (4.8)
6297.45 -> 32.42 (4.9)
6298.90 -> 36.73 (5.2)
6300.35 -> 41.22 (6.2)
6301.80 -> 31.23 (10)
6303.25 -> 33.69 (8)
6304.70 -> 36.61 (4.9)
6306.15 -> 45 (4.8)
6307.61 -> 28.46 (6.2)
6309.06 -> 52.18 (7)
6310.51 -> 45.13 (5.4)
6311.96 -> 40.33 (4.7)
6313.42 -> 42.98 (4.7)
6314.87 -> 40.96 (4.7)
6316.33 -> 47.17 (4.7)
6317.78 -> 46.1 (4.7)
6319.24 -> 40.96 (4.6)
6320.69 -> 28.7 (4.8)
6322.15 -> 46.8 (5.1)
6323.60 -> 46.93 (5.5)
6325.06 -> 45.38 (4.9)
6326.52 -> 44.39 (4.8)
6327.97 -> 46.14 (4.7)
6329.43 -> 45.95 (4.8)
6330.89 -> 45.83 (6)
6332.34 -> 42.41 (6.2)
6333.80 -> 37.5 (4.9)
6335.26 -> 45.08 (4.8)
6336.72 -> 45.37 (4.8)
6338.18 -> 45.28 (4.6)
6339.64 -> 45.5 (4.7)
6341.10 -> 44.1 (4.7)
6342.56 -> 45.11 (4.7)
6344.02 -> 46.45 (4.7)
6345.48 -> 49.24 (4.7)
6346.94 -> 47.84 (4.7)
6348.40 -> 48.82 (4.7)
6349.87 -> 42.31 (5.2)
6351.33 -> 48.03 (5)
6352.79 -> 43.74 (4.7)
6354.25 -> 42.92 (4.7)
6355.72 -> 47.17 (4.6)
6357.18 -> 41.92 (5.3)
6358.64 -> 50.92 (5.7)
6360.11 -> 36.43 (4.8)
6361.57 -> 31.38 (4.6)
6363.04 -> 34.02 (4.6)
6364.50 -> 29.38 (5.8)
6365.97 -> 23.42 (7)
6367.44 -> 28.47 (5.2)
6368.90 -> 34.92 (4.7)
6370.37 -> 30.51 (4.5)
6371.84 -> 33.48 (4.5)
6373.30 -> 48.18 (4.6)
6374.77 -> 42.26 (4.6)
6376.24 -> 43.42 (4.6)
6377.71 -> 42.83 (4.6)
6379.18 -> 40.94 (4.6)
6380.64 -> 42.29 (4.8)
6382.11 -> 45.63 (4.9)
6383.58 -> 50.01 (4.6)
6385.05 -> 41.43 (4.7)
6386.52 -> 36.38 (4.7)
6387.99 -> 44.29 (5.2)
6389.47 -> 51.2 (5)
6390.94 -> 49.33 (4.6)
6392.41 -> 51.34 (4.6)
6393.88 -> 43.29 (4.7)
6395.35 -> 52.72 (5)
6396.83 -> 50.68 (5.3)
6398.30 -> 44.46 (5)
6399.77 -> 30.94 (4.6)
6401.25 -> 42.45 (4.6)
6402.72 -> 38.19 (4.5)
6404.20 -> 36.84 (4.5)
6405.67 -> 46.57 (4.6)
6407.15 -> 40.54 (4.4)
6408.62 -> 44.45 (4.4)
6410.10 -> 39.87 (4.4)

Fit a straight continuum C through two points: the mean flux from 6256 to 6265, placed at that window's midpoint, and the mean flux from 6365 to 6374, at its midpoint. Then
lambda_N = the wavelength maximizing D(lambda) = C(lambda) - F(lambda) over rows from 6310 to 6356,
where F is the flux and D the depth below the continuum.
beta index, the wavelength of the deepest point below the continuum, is 6320.69 AA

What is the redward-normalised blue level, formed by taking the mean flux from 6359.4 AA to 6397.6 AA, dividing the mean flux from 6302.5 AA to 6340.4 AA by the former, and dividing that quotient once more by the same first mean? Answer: 0.0258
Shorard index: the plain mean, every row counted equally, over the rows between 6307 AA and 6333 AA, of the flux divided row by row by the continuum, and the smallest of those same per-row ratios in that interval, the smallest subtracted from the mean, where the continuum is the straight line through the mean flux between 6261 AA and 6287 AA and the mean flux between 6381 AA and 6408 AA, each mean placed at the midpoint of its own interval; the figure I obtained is 0.36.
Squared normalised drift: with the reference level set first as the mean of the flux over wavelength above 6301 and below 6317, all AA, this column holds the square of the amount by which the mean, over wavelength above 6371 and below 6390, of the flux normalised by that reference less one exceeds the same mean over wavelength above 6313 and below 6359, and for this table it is 0.001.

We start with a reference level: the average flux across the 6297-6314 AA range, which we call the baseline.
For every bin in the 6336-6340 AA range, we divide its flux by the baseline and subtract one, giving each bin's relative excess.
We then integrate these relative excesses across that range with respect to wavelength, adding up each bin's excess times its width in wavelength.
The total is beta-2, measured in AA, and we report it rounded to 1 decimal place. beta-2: 0.7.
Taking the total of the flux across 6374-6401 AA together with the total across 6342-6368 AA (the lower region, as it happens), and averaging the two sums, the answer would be 771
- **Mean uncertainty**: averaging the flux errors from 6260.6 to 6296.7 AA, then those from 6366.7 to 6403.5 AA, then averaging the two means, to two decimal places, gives 4.91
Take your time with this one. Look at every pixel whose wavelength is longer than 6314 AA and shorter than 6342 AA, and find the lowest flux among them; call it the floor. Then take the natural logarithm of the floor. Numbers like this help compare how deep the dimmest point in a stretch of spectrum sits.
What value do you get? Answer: 3.36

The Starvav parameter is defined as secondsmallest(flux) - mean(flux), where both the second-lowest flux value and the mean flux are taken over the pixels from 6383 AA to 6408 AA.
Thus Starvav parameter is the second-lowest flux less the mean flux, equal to -8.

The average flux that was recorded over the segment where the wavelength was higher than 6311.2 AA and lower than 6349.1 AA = 44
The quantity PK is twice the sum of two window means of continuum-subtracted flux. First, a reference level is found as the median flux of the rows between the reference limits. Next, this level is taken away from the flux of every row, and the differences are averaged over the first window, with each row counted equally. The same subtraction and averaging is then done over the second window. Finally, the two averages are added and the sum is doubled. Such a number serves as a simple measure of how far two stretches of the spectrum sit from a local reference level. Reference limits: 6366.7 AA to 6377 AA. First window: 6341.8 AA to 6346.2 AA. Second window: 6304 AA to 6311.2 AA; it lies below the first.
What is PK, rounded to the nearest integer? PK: 37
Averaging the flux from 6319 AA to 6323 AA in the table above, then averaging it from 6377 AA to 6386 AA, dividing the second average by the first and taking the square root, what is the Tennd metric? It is 1.06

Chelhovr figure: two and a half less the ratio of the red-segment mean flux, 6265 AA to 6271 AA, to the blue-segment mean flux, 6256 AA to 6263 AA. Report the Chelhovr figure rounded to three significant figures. 1.61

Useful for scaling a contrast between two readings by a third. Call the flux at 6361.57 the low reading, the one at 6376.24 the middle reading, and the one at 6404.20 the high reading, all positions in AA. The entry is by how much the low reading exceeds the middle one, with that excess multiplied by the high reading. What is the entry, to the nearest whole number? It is -444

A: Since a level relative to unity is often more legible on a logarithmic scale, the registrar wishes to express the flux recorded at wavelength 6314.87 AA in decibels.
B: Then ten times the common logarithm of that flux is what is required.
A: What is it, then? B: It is 16.1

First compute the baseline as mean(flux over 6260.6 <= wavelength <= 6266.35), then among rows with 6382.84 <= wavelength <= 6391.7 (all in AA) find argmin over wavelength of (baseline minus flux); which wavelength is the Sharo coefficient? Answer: 6389.47 AA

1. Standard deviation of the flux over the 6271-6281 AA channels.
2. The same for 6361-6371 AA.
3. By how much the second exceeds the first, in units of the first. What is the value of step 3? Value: 0.62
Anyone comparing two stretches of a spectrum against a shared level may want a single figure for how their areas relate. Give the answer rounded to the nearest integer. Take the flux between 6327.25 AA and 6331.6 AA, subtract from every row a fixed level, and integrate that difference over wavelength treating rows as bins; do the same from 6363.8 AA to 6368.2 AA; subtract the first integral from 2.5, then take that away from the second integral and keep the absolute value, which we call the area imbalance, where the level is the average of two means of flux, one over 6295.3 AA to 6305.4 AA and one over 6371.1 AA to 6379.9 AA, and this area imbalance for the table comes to 19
